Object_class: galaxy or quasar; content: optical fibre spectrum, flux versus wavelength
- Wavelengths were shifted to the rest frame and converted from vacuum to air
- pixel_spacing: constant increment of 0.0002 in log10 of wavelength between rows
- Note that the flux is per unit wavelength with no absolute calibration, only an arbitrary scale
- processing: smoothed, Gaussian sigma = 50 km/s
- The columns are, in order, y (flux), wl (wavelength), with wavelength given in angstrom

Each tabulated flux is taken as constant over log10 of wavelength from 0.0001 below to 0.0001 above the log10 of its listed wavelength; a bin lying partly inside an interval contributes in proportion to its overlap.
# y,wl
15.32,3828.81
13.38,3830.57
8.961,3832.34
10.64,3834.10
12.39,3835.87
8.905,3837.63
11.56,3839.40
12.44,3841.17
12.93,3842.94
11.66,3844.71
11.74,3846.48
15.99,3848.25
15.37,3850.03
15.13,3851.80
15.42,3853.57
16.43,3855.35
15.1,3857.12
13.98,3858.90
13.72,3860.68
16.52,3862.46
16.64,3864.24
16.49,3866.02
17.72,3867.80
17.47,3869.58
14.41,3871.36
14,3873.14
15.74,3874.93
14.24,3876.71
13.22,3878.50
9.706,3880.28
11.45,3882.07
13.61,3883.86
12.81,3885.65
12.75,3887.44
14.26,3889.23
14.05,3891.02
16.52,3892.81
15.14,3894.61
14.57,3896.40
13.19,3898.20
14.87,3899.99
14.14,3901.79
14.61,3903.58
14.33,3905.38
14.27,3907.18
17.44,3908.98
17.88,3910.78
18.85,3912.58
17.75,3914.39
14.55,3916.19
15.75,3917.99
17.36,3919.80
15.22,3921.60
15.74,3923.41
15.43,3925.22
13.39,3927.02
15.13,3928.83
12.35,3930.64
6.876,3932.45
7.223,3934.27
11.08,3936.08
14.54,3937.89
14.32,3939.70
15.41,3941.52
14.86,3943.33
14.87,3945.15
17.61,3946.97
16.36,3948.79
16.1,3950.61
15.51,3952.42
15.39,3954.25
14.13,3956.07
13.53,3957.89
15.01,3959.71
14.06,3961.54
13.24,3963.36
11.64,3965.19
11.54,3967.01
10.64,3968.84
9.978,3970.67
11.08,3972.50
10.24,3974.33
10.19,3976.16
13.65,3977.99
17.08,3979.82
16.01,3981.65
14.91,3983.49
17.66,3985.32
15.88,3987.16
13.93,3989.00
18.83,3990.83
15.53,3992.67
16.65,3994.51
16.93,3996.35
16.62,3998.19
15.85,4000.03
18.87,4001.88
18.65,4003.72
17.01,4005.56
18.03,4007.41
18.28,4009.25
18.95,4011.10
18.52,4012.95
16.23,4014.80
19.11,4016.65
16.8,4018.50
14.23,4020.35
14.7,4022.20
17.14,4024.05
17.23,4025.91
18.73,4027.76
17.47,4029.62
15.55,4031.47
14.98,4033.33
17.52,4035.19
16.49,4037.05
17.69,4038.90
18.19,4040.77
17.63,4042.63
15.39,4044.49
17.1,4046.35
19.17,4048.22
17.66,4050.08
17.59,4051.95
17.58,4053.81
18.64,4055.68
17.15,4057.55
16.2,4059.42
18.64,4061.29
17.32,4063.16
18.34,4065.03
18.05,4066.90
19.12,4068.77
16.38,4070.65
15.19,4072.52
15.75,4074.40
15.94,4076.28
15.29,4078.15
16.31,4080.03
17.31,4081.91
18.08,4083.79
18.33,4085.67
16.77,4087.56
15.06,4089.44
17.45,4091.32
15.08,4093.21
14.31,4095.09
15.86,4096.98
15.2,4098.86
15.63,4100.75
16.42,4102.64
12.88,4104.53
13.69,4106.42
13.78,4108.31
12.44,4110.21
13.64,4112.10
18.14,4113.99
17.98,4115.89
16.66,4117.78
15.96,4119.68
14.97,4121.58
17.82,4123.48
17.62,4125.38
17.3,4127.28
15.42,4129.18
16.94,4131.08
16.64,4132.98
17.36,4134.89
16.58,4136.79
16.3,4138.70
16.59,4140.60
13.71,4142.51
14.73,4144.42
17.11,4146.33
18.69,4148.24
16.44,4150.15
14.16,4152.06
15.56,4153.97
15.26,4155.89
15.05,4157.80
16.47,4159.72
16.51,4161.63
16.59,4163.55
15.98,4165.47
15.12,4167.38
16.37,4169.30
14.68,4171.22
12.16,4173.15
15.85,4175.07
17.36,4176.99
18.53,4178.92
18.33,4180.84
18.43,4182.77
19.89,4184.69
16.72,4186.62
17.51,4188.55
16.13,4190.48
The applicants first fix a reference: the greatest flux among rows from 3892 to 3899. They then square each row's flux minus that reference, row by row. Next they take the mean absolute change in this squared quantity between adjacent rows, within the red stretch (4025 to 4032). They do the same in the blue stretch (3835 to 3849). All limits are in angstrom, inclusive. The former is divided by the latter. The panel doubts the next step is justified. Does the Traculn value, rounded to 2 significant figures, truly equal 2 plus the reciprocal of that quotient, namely 8.1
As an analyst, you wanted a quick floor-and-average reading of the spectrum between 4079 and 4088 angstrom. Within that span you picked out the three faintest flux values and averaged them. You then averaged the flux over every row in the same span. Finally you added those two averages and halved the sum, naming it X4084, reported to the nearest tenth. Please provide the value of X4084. 17.1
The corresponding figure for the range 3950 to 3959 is 14.6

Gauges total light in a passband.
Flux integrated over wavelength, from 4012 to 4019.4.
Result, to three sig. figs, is 131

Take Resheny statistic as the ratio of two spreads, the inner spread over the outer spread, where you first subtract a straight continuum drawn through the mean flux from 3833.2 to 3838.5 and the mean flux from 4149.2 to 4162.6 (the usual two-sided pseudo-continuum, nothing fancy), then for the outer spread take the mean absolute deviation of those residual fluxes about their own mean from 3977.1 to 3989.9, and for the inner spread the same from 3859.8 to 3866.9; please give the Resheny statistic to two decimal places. 0.85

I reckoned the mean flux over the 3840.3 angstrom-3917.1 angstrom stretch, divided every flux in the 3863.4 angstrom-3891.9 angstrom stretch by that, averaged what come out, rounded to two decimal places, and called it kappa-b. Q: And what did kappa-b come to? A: 0.97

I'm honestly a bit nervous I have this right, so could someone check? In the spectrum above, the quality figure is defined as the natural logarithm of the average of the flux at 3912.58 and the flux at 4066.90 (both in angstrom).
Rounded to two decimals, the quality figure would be 2.92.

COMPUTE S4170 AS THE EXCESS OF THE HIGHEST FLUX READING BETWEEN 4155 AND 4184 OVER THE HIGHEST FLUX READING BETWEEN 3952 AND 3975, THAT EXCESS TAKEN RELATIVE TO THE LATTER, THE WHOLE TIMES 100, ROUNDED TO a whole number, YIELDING 19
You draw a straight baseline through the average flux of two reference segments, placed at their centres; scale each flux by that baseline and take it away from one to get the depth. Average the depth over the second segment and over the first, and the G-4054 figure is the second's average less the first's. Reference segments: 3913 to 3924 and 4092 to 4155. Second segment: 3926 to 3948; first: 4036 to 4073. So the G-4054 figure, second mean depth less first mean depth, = 0.28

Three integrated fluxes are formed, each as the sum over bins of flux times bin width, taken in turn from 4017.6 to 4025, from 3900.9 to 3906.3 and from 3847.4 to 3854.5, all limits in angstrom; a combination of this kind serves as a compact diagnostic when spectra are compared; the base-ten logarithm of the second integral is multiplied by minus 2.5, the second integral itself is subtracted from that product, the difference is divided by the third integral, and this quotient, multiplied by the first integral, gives -87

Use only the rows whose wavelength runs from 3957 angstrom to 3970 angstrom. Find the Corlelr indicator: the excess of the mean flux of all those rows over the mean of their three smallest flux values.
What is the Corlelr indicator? 1.5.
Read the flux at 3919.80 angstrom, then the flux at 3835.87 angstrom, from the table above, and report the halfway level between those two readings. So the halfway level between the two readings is 14.9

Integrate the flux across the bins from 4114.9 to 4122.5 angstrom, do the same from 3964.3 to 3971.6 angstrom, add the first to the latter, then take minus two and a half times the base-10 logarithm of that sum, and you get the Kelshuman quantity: -5.78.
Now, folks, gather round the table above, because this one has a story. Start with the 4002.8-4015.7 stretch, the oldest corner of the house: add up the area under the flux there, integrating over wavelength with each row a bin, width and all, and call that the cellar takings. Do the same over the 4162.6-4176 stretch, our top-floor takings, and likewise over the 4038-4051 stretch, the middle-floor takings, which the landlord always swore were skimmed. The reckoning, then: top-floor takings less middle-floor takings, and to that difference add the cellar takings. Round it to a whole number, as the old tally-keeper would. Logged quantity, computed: 208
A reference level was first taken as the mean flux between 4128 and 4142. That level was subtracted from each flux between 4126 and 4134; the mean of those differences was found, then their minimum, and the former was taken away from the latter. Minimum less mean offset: -1.2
